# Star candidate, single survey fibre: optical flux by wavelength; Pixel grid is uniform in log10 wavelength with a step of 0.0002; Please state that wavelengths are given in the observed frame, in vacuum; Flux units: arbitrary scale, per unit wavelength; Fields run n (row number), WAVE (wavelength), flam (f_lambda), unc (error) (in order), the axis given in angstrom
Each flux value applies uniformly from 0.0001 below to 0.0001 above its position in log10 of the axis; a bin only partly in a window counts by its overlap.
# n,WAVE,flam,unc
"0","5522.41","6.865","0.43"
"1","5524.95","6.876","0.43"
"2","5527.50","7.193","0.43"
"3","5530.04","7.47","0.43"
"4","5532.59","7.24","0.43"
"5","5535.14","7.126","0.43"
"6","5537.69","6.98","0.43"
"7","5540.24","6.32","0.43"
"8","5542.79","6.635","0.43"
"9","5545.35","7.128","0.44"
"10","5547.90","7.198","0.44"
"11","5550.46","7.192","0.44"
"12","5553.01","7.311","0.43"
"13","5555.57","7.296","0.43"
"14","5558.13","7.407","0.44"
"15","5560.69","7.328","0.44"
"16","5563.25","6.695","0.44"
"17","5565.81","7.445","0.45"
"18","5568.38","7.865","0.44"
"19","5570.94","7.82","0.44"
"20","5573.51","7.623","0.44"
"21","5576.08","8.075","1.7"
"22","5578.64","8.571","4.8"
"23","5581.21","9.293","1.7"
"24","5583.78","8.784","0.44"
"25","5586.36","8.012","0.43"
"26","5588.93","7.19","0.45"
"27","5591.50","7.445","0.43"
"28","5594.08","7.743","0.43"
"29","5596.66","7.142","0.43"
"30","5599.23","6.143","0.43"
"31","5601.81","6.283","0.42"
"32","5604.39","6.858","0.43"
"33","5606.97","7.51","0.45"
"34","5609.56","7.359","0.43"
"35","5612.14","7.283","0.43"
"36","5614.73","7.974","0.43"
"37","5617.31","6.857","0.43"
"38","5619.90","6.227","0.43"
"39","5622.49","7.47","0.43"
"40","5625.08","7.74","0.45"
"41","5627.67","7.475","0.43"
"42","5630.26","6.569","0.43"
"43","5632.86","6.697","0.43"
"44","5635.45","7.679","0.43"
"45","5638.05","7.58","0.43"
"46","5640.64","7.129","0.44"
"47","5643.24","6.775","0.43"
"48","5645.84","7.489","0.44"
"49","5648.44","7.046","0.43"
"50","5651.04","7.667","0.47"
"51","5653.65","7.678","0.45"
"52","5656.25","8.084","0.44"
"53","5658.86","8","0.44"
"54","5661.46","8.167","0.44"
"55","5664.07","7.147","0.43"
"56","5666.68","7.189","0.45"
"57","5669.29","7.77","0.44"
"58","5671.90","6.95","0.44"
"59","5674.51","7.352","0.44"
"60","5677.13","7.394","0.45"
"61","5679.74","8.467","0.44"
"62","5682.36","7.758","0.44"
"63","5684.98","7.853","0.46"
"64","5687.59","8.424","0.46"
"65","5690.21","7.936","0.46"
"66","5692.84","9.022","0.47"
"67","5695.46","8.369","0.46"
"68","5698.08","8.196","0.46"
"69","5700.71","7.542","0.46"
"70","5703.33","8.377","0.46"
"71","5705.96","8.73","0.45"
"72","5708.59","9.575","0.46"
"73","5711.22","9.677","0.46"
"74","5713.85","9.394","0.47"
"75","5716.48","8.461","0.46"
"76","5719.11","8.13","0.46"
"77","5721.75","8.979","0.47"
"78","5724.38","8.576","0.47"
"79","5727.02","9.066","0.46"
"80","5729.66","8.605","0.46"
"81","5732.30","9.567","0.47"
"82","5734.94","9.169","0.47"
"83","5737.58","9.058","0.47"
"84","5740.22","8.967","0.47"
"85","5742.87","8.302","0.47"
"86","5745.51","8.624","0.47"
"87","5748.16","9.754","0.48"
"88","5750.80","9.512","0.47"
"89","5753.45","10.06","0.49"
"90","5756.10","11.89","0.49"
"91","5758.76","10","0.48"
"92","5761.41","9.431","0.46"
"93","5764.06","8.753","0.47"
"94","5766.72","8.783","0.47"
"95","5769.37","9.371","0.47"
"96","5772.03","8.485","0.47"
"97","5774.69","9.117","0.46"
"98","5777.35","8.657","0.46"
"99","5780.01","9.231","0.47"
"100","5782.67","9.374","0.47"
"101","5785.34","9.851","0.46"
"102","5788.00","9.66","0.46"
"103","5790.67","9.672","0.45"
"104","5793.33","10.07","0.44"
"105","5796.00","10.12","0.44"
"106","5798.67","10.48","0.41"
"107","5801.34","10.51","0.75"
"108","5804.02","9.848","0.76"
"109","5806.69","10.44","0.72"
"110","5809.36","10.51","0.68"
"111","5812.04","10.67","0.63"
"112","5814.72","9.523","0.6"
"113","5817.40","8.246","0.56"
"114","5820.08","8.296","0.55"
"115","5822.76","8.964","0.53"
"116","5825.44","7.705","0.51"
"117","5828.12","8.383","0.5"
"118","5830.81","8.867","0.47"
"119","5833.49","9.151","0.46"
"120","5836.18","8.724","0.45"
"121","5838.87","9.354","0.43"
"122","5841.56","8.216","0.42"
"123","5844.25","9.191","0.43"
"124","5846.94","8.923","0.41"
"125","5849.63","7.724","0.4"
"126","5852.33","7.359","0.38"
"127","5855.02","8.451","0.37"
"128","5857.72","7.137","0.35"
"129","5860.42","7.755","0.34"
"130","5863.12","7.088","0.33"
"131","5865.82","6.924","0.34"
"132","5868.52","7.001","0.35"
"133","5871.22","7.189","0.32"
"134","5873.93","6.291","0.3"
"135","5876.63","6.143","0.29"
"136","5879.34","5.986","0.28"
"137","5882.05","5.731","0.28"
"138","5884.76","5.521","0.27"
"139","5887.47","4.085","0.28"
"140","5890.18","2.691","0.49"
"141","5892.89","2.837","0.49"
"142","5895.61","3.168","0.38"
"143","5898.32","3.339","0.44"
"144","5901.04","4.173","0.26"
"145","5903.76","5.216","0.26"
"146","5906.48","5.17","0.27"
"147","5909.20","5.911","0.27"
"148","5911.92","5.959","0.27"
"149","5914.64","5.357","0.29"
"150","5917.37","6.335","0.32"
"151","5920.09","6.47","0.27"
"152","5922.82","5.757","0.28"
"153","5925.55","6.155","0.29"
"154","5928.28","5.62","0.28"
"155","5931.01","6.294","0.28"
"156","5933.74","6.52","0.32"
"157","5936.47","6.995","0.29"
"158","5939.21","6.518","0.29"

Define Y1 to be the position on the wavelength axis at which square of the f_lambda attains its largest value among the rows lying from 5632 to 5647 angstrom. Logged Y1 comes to 5635.45 angstrom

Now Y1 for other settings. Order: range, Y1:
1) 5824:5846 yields 5838.87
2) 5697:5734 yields 5711.22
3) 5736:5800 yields 5756.10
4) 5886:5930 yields 5920.09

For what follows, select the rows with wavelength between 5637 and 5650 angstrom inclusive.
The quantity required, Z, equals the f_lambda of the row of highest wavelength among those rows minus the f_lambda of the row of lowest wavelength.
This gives -0.53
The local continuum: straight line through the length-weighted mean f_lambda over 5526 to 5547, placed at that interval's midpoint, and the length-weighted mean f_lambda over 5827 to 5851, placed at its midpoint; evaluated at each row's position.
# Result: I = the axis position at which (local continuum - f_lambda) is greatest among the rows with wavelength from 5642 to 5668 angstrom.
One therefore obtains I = 5643.24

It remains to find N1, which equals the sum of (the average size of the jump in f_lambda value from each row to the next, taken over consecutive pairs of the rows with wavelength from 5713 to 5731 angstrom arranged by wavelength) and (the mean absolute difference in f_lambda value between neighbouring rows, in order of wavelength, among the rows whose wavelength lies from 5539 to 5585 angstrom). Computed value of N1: 0.9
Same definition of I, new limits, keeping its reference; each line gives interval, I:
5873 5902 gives 5890.18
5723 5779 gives 5742.87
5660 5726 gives 5671.90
